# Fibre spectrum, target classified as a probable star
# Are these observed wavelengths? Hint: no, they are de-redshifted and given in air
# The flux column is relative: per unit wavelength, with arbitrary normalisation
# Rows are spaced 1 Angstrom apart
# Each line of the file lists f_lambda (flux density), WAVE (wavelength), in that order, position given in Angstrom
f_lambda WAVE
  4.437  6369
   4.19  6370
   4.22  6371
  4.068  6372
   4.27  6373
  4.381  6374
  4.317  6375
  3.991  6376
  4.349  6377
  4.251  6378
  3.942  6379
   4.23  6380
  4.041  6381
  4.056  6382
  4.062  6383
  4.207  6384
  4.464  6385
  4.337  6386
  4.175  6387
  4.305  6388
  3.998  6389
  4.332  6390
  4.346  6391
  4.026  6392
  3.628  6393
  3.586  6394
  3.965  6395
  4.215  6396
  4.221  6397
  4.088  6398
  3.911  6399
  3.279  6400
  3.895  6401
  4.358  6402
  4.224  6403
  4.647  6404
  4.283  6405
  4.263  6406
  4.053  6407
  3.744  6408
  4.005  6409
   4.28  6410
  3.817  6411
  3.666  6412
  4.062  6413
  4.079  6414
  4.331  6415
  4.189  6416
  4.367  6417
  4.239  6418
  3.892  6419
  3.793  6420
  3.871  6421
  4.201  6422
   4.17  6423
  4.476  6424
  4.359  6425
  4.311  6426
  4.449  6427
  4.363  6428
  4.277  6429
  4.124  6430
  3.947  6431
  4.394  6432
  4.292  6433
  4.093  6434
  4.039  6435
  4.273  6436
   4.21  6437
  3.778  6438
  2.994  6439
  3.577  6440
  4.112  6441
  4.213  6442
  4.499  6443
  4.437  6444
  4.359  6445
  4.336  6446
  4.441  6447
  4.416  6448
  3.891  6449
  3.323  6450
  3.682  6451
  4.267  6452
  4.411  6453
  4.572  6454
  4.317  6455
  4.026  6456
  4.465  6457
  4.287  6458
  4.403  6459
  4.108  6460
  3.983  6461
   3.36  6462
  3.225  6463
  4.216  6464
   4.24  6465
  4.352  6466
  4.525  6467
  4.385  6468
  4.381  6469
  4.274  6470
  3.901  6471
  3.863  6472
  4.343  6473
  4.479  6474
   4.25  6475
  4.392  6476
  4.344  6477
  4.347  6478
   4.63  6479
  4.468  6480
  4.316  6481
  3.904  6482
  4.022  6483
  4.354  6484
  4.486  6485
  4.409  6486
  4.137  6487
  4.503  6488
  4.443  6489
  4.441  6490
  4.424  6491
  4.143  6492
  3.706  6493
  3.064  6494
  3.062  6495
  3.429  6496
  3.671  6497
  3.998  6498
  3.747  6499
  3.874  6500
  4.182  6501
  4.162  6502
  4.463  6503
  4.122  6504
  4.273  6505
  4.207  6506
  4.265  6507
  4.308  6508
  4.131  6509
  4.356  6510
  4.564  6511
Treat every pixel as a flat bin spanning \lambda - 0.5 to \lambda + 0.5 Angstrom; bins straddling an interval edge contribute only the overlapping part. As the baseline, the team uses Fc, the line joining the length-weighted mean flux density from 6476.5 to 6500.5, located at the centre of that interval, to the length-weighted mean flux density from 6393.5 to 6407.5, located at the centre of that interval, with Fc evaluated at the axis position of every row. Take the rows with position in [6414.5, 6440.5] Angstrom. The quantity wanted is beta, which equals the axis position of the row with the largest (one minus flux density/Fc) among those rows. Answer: 6439 Angstrom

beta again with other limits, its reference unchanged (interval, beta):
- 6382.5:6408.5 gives 6400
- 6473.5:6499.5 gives 6495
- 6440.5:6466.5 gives 6463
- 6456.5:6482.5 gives 6463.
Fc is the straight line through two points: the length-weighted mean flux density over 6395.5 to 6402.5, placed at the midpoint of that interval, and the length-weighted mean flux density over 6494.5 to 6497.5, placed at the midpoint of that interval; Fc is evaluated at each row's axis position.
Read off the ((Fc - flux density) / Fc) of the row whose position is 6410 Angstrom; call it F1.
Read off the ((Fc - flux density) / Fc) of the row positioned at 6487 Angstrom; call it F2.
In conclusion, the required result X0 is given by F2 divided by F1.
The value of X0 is 2.2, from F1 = -0.09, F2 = -0.201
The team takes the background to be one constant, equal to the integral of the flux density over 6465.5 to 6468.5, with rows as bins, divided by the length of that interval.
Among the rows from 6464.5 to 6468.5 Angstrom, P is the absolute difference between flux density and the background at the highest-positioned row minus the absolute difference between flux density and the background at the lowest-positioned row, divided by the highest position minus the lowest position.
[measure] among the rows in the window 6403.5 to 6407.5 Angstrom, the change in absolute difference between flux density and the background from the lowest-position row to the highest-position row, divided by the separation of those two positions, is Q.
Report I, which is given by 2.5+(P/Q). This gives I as 1.5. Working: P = -0.05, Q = 0.05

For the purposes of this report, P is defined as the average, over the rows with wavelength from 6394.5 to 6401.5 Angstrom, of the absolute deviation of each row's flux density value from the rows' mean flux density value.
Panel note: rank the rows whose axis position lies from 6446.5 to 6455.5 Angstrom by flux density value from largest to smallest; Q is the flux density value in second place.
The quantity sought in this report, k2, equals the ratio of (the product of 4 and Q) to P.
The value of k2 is 85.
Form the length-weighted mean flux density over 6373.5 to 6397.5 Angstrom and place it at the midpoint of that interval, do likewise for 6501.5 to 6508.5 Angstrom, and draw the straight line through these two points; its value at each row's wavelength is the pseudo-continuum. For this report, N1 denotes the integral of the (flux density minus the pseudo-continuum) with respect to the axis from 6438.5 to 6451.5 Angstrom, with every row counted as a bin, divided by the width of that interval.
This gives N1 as -0.18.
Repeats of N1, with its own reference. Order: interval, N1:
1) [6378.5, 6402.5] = -0.08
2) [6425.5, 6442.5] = -0.10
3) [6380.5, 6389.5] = 0.04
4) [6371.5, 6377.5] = 0.10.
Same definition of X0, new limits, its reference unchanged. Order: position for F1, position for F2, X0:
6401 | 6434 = -3.8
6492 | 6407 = 0.1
